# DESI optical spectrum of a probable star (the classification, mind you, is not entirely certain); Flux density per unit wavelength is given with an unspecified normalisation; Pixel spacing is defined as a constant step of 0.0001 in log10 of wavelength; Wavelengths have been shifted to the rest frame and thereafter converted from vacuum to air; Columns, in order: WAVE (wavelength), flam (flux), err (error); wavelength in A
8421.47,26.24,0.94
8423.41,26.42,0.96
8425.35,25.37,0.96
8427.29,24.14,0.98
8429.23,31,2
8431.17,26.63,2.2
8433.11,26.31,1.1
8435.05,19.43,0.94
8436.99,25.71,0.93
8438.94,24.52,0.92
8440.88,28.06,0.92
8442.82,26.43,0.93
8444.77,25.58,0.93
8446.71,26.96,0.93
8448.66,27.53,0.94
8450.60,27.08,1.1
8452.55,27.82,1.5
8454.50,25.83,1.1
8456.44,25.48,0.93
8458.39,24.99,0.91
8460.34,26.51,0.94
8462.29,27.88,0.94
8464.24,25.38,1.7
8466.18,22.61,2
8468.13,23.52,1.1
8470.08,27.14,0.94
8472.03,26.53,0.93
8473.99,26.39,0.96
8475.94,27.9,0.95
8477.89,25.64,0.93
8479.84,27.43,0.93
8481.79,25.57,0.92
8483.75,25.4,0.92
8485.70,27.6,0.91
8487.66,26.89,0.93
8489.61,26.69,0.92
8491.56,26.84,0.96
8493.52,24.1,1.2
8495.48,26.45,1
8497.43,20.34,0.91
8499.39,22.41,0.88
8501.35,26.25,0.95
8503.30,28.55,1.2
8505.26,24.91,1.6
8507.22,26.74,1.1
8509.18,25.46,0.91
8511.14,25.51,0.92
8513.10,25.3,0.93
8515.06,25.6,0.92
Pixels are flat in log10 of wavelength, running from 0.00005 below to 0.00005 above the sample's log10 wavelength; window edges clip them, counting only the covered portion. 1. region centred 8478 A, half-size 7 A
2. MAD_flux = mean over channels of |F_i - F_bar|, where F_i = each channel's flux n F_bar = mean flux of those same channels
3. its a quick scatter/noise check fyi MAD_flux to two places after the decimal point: 0.75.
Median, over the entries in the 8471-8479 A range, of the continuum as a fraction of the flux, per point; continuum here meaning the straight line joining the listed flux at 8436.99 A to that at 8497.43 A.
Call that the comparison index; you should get 0.85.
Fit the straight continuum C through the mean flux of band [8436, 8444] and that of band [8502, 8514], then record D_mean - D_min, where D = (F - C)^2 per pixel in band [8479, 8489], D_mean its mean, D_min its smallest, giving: 1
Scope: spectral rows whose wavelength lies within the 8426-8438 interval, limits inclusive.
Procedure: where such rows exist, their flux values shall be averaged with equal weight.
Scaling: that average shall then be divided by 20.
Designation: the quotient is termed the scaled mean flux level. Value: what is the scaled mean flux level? 1.28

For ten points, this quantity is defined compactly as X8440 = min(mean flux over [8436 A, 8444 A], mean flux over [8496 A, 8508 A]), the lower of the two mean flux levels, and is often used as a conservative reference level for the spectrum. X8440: 24.9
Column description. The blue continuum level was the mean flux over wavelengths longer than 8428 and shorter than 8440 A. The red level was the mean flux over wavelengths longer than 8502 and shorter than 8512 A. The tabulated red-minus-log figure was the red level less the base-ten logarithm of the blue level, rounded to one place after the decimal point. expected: 24.8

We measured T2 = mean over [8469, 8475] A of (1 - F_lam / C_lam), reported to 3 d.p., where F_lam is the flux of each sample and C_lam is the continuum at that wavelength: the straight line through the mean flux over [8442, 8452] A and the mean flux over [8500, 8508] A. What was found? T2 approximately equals -0.001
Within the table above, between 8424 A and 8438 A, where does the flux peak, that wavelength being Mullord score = 8429.23 A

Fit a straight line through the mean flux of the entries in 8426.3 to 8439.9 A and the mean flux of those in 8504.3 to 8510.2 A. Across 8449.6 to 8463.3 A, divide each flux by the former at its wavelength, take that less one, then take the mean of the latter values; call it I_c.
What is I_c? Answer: 0.04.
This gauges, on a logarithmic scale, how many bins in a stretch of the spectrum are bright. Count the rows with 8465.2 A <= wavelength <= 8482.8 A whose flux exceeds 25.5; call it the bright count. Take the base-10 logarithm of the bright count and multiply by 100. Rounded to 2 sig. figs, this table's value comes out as 85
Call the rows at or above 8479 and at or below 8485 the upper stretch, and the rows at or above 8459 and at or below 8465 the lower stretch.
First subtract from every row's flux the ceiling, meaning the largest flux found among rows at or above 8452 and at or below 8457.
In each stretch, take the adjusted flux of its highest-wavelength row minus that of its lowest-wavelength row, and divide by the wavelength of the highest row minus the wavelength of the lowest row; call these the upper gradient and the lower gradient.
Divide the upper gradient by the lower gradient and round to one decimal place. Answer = 1.8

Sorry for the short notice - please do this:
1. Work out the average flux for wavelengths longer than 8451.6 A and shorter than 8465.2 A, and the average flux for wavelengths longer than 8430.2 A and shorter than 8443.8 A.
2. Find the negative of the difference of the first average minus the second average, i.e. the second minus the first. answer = -1.0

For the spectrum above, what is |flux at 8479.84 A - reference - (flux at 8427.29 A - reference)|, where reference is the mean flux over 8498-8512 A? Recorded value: 3.3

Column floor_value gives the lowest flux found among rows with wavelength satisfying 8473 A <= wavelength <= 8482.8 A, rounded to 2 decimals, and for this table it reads 25.57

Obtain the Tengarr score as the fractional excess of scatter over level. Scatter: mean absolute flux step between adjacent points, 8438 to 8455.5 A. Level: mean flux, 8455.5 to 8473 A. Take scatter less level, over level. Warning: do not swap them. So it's -0.945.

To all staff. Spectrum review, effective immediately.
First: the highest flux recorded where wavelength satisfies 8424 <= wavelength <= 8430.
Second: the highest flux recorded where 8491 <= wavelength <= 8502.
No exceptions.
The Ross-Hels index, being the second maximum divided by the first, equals 0.87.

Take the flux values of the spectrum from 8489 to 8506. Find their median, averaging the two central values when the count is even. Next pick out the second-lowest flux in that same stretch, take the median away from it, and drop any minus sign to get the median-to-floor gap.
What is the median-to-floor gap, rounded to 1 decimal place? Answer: 3.8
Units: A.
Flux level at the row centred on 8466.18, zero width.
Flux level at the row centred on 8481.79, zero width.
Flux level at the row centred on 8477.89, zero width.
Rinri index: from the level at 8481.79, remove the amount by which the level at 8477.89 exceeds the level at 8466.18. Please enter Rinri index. 22.5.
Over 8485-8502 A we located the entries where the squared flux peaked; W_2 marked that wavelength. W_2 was 8485.70 A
